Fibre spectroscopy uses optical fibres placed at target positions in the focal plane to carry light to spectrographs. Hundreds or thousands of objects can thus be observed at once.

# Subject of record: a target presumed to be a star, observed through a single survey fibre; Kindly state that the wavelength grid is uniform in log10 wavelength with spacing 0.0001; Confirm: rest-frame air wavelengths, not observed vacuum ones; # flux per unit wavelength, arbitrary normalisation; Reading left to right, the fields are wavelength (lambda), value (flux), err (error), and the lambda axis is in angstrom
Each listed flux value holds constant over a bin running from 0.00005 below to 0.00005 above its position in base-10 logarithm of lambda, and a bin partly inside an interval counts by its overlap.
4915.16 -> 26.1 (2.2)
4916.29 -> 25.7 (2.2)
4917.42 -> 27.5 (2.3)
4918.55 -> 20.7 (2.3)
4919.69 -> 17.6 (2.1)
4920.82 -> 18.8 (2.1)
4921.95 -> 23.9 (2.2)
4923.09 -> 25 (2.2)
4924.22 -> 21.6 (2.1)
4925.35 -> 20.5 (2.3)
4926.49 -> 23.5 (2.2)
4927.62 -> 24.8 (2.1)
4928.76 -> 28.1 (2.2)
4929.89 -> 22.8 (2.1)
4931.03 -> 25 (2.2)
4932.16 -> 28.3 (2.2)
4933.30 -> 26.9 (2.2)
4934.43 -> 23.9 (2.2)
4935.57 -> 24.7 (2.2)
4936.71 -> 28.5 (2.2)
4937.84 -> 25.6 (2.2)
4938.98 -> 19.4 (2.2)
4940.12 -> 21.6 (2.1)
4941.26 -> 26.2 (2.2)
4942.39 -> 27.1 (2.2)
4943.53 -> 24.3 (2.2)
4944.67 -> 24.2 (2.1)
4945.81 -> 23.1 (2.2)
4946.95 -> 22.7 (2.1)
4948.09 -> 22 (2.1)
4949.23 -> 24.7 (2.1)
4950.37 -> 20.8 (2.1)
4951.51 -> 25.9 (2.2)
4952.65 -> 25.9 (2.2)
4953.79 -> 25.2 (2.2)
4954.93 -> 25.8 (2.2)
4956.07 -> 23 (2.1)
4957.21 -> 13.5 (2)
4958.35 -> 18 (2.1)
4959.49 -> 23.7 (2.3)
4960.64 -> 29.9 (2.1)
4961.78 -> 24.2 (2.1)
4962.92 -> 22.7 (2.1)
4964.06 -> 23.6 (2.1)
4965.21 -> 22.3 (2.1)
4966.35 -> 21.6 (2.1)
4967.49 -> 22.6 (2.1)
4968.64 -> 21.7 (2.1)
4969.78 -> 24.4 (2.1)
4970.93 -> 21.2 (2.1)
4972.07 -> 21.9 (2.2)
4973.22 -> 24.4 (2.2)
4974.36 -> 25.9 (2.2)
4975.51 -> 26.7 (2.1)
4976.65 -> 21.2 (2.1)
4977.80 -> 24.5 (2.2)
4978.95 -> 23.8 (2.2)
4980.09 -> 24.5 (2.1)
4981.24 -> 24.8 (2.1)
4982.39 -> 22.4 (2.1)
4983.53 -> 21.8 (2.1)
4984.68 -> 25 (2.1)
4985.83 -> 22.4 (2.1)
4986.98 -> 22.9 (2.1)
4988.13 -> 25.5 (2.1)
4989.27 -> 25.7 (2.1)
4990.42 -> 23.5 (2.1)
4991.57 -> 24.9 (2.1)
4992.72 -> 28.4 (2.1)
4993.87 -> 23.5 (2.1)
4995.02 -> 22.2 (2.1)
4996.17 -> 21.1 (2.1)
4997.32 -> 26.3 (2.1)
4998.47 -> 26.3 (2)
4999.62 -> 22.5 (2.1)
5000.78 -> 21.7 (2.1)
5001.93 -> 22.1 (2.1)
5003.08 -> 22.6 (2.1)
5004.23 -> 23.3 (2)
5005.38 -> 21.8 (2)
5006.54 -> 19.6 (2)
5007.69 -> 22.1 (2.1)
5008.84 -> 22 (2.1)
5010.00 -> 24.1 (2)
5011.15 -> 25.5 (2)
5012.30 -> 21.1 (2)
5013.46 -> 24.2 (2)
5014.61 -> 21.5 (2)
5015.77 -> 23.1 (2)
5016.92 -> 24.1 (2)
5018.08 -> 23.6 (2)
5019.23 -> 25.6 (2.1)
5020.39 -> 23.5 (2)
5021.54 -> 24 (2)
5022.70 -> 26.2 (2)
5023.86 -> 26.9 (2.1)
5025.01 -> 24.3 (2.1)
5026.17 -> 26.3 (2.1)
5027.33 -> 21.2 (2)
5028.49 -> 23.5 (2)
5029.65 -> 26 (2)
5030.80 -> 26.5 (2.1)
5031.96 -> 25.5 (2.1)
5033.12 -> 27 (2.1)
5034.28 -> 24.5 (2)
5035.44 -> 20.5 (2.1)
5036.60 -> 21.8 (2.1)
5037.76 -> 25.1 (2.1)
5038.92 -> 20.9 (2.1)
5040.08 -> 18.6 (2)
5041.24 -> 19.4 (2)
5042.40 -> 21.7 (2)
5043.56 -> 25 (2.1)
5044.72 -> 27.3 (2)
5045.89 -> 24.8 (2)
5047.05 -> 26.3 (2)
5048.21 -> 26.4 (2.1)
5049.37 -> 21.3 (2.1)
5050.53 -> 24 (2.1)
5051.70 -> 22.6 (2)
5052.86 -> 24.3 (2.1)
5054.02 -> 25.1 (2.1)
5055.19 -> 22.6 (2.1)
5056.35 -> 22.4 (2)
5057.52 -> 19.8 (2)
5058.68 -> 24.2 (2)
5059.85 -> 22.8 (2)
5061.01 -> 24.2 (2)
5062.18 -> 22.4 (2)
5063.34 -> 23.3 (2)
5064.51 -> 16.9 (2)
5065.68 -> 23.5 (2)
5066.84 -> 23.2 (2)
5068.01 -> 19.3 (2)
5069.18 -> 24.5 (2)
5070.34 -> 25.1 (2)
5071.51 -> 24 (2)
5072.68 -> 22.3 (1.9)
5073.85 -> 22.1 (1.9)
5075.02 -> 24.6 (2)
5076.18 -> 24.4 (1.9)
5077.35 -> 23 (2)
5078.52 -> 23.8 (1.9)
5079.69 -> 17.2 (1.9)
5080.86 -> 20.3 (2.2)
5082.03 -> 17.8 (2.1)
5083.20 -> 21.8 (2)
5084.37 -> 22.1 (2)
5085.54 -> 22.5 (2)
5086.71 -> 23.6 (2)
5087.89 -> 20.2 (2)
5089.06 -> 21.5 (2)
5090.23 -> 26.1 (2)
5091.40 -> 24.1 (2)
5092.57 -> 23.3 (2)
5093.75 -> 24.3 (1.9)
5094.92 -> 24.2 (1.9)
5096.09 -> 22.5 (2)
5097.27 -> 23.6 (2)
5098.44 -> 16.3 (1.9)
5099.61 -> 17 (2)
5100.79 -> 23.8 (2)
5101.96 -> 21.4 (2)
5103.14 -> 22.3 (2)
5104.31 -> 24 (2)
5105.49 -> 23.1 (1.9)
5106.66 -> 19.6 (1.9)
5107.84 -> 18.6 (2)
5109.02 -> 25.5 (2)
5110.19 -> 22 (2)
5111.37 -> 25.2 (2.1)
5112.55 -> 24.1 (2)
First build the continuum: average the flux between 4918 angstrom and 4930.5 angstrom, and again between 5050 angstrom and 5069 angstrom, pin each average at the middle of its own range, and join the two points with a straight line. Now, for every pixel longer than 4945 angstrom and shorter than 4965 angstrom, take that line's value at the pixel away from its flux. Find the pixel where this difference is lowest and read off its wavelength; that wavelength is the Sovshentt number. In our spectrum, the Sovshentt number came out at 4957.21 angstrom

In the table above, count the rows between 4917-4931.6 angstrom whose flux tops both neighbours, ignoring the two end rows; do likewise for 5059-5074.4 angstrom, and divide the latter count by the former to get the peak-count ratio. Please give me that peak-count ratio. 2.0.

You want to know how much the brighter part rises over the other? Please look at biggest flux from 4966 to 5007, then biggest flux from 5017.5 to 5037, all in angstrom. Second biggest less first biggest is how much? -1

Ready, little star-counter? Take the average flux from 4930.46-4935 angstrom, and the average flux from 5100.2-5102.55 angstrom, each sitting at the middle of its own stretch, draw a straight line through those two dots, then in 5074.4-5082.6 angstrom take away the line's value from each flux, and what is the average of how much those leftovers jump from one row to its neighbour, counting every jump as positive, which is 2.43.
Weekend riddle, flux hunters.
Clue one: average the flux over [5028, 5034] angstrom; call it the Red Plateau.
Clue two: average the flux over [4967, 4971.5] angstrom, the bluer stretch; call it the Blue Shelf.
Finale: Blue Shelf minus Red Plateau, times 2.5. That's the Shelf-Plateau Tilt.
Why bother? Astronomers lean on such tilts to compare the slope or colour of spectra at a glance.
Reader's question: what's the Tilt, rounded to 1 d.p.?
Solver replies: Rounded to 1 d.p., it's -8.1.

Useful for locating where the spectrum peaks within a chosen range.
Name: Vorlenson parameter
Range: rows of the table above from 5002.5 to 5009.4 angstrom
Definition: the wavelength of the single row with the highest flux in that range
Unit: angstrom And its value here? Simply 5004.23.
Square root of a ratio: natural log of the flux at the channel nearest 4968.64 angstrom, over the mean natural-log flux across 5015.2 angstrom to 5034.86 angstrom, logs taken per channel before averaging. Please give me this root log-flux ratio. 0.98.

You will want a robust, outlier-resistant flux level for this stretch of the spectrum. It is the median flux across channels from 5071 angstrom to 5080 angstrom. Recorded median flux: 23.4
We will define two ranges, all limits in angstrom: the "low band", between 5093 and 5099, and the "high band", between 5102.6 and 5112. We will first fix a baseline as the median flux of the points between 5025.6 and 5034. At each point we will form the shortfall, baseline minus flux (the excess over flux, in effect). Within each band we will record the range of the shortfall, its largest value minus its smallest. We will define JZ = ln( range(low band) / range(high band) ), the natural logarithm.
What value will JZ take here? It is 0.15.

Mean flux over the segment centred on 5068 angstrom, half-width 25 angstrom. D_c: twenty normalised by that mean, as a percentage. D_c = 87.2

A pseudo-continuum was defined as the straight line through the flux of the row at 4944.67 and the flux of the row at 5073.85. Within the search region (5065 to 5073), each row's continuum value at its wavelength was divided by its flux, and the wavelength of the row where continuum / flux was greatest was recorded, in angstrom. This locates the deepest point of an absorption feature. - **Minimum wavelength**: 5068.01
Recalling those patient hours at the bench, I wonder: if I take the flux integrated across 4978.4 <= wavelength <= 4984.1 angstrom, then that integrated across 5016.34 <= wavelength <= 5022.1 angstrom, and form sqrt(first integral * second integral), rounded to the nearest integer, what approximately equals 137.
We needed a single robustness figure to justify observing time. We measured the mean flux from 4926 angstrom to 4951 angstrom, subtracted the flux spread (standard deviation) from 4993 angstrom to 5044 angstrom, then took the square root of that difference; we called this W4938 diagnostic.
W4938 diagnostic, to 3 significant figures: 4.72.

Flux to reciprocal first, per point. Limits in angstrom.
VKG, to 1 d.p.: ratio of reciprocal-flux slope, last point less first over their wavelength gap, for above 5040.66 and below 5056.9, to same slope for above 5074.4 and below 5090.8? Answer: 3.0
